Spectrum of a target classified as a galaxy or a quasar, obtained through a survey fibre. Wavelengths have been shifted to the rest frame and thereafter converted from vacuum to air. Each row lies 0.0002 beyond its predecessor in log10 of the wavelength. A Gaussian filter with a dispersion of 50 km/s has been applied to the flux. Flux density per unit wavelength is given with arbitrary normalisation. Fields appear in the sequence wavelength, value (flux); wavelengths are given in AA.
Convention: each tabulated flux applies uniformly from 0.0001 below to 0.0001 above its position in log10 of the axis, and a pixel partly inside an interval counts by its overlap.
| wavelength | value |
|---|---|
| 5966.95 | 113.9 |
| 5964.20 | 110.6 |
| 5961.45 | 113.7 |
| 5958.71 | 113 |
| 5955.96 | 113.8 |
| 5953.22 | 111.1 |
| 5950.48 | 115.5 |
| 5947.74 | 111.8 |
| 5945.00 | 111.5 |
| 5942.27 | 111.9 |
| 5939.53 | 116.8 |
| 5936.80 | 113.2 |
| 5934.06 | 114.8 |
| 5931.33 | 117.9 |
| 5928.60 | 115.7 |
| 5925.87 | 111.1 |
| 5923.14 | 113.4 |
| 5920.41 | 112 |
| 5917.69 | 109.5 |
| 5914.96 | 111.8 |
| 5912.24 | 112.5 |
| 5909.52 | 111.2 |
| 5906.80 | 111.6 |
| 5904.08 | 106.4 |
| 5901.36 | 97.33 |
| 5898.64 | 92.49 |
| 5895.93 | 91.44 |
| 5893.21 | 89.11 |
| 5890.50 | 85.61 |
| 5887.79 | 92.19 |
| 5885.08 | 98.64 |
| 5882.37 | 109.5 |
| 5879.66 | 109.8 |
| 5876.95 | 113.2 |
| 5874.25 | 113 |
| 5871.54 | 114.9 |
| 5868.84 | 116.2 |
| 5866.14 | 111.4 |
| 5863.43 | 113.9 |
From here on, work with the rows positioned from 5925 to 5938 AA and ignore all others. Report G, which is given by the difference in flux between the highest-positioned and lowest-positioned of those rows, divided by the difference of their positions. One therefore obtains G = 0.19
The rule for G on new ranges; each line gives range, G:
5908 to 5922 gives 0.07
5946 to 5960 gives 0.11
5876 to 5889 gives -1.94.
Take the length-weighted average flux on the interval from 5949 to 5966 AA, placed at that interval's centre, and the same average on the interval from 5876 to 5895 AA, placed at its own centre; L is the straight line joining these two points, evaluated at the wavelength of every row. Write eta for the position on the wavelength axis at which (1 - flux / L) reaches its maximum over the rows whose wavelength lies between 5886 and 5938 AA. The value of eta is 5890.50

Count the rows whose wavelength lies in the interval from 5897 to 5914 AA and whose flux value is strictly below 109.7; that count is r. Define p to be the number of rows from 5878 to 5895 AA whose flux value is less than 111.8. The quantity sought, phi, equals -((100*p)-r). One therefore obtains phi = -597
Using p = 6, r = 3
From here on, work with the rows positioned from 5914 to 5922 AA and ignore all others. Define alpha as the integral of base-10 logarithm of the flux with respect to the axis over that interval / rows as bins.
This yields 16.4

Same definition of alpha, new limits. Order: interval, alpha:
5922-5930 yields 16.4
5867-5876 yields 18.5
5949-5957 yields 16.4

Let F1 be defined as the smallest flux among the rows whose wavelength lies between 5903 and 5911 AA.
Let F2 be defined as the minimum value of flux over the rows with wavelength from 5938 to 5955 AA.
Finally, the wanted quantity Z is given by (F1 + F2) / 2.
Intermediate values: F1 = 106.4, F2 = 111.1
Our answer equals 109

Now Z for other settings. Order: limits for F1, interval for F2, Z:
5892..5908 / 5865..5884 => 99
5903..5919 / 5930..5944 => 109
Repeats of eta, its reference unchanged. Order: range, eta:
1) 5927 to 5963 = 5953.22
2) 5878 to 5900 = 5890.50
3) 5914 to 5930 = 5925.87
